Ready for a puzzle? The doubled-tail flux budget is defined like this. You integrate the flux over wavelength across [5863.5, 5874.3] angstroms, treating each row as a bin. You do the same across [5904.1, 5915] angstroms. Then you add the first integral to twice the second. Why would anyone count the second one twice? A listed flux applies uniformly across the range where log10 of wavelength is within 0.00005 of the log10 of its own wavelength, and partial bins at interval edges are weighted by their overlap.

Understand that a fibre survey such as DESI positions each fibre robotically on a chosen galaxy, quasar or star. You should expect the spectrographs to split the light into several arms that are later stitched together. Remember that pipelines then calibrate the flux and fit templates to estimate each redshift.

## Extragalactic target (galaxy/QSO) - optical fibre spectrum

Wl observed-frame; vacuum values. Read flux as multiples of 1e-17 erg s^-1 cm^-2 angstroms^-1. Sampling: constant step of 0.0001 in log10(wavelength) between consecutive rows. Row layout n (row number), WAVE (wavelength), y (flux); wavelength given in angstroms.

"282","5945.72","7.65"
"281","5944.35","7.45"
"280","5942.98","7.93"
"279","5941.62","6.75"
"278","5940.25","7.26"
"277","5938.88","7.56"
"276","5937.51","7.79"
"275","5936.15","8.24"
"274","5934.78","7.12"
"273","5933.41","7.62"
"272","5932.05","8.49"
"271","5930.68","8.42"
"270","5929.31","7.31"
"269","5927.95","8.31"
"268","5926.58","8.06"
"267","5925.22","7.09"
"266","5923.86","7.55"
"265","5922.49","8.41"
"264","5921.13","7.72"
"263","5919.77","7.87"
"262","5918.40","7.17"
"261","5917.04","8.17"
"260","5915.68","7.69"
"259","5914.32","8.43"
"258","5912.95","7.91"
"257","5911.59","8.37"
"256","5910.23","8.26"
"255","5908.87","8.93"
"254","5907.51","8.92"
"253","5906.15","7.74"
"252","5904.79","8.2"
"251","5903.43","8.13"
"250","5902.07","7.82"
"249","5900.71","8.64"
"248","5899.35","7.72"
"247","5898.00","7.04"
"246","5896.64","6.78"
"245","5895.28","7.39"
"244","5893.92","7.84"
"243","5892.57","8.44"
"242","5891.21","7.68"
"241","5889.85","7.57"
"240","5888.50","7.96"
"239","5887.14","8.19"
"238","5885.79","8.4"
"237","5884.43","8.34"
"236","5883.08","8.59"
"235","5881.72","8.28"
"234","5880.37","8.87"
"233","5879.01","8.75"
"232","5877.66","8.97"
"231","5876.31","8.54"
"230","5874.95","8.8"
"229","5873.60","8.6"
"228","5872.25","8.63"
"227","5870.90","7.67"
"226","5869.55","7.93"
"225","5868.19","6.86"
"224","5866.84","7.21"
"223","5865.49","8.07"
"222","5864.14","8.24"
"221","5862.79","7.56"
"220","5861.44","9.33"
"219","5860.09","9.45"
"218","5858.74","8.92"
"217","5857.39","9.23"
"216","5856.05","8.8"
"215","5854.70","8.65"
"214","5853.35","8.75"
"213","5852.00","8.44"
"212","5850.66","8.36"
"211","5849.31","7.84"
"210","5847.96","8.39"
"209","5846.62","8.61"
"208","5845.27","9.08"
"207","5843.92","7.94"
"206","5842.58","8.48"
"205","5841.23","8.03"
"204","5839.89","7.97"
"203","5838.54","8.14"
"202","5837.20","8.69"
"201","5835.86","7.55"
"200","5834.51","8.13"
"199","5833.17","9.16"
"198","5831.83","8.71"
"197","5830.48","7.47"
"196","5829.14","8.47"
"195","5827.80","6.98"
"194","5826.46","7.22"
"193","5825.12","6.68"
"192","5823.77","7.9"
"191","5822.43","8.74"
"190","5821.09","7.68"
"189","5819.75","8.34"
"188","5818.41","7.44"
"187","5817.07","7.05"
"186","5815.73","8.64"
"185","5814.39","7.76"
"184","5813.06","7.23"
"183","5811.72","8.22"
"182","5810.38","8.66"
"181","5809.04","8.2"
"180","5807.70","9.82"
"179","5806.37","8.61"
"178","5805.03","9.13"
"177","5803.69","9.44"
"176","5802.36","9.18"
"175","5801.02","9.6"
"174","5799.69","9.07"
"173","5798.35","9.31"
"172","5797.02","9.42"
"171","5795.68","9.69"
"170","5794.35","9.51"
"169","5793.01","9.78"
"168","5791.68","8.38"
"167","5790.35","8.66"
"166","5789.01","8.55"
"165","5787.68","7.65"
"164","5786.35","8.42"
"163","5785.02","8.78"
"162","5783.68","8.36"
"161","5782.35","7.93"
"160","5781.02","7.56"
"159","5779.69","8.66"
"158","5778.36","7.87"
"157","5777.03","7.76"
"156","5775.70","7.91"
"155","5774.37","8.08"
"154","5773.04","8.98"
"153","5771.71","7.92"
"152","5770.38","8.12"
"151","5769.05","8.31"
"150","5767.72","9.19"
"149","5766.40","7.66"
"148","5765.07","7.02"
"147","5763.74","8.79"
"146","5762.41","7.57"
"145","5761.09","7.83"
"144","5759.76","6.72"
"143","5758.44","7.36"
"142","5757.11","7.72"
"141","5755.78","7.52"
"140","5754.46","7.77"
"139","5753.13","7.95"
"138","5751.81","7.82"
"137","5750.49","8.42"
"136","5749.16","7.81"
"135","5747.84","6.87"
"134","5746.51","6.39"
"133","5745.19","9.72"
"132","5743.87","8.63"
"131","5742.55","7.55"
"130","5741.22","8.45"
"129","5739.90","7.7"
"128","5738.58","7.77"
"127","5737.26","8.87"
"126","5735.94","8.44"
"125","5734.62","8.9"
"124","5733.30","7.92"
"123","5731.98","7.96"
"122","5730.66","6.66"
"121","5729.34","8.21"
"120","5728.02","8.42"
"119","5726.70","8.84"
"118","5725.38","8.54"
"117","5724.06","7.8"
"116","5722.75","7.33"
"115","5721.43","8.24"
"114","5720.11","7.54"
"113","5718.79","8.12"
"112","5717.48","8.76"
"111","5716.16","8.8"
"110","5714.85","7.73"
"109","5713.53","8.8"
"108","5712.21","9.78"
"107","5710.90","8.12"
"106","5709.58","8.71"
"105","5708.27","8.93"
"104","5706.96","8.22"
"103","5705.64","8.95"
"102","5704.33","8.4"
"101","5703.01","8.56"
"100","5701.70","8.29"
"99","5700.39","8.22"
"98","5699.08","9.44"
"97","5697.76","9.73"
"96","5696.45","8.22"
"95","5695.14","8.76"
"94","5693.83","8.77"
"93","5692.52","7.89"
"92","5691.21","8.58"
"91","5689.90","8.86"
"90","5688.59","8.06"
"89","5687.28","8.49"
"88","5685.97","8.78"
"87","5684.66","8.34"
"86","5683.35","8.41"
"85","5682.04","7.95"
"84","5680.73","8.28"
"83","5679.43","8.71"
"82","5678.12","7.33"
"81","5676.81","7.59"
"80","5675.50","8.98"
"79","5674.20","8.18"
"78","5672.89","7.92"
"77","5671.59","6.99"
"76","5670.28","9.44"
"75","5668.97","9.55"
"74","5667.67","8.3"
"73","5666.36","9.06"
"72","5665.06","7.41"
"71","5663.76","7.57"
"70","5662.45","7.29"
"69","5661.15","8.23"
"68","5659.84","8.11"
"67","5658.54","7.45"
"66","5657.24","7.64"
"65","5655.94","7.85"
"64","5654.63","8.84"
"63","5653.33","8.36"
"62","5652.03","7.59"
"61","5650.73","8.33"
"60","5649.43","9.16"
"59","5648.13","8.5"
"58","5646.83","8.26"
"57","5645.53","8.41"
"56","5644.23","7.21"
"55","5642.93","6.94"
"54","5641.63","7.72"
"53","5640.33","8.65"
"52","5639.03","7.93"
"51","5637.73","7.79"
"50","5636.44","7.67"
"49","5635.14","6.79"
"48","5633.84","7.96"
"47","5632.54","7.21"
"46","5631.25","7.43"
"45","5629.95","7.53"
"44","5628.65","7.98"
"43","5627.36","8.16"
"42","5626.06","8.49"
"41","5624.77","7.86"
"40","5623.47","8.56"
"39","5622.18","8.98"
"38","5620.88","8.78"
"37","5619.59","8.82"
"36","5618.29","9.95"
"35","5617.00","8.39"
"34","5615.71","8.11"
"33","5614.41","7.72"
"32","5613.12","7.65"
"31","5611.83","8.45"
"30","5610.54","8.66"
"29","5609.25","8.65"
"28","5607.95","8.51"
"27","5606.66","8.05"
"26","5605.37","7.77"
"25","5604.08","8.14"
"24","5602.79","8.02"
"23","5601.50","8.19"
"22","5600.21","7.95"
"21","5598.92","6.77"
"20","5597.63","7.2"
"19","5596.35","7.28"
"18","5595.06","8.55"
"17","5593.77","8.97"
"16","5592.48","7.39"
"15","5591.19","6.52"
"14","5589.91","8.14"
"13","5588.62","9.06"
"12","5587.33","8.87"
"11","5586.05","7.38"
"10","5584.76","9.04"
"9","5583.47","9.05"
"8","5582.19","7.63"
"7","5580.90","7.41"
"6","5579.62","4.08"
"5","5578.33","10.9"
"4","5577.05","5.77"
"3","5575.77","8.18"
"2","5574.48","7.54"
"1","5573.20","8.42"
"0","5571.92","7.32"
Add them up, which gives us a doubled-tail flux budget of 267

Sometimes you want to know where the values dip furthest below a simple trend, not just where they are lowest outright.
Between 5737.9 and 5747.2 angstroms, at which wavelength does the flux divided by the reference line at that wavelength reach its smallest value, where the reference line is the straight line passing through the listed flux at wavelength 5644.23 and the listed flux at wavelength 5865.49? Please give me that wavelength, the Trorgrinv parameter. 5746.51 angstroms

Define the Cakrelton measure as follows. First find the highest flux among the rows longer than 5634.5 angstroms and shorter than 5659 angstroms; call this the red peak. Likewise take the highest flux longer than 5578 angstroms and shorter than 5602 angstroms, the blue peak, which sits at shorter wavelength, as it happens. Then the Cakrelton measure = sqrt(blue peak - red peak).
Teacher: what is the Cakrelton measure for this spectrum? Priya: 1.3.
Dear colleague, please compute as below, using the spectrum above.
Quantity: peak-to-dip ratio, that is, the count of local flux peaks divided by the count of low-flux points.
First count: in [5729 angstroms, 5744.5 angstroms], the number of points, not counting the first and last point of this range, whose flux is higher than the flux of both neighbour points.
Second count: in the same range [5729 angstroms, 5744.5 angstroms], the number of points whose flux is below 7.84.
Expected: 1.0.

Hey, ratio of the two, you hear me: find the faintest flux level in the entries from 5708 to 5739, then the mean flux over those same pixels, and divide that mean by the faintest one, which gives 1.246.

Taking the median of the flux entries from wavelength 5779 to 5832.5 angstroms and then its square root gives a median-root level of 2.92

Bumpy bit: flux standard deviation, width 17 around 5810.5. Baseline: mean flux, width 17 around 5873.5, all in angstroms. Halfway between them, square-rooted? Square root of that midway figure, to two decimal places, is 2.13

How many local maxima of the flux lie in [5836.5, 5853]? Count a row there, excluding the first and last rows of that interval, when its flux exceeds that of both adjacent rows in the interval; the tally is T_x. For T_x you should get 2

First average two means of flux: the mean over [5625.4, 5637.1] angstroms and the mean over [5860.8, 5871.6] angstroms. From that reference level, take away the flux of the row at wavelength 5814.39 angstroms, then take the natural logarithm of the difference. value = -4.2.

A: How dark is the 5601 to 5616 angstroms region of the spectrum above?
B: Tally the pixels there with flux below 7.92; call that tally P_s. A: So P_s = 3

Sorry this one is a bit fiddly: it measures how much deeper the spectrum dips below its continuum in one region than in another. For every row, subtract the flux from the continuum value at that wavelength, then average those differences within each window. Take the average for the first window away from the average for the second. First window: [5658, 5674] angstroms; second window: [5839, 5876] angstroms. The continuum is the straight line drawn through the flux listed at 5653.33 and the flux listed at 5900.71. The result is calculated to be 0.0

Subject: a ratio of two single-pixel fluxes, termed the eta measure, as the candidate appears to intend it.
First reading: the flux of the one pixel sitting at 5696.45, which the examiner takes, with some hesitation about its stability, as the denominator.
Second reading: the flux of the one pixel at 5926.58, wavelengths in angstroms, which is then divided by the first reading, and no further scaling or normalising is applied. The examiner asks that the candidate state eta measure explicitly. 0.98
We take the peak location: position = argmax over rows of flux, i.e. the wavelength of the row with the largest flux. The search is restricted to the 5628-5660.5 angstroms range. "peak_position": 5649.43 angstroms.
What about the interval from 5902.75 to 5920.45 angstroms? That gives 5908.87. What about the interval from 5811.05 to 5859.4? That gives 5857.39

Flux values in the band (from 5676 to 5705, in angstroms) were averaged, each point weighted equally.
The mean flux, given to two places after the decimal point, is 8.44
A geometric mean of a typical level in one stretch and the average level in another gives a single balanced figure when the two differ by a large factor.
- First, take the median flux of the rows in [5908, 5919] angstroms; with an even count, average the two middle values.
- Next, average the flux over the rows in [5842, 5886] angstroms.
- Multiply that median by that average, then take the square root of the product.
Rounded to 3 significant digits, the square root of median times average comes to 8.33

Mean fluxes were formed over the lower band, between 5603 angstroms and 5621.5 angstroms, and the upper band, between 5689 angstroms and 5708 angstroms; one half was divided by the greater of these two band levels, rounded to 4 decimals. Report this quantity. 0.0579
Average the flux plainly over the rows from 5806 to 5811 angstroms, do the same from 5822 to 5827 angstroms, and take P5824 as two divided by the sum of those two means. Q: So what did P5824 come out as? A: 0.122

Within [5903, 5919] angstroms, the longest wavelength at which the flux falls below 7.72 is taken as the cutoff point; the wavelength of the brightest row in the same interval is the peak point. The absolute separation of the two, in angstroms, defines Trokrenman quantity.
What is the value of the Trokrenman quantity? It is 9.5 angstroms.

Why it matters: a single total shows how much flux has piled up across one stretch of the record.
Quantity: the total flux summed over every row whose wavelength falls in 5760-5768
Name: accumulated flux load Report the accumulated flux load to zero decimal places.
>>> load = 48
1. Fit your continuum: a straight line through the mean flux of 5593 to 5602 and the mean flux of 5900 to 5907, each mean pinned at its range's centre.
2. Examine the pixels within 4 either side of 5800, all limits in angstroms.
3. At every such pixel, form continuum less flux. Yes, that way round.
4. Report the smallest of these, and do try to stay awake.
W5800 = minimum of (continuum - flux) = -1.6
